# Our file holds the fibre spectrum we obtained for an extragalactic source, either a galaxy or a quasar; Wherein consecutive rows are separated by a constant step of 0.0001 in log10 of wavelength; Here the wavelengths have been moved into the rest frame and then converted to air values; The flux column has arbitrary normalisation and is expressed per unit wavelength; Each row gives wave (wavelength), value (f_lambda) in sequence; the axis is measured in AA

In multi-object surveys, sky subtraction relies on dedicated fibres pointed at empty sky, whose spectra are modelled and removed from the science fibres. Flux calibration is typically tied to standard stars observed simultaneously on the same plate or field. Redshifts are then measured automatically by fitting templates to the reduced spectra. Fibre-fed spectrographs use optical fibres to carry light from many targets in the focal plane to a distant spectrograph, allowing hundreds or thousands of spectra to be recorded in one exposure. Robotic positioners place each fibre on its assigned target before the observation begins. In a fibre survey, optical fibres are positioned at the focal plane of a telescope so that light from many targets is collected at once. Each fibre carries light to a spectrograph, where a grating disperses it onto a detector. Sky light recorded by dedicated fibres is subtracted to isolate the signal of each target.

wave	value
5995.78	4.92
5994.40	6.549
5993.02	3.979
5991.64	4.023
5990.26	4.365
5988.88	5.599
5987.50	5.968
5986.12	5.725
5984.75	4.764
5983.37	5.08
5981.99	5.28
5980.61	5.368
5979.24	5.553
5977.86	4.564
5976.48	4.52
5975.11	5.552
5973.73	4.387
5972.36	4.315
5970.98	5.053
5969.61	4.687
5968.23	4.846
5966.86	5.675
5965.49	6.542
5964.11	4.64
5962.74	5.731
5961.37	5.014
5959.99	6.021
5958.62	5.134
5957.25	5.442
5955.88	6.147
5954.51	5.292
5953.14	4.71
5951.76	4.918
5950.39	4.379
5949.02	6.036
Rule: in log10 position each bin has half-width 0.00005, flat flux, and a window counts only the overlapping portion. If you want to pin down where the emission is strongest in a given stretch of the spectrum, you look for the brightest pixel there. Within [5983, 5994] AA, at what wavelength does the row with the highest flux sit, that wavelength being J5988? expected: 5987.50 AA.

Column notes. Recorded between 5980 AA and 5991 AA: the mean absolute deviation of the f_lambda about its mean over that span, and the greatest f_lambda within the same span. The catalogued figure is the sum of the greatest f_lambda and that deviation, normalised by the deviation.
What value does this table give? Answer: 15.9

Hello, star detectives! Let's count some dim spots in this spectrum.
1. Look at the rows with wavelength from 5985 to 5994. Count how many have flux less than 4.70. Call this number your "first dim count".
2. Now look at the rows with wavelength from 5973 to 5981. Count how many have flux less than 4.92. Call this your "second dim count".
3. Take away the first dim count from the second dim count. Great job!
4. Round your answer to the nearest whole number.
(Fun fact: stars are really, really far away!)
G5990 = 0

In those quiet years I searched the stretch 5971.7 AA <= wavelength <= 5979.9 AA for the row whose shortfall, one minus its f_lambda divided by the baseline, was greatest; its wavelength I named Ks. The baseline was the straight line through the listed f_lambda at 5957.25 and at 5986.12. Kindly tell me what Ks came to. 5972.36 AA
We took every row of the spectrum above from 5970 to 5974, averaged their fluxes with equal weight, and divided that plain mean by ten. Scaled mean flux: 0.46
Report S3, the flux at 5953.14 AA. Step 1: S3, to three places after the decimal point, 4.710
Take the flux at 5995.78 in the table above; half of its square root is 1.11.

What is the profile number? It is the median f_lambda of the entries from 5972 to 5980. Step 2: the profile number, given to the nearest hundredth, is 4.54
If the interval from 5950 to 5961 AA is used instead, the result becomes 5.21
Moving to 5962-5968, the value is 5.70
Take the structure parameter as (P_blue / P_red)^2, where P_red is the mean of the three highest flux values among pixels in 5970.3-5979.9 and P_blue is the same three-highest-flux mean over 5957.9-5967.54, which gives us 1.28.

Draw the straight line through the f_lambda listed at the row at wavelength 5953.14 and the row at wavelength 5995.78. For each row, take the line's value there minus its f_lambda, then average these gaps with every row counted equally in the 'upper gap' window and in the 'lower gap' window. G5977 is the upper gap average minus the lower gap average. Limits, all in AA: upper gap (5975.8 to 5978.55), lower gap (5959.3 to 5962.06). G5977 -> 1.1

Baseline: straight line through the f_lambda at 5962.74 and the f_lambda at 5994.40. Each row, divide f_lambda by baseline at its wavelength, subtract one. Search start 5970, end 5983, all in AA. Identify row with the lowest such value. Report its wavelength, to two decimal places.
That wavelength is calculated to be 5972.36 AA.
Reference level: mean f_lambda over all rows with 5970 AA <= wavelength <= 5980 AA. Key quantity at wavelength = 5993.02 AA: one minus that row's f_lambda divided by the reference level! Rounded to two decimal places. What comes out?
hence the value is 0.18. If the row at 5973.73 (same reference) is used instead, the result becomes 0.10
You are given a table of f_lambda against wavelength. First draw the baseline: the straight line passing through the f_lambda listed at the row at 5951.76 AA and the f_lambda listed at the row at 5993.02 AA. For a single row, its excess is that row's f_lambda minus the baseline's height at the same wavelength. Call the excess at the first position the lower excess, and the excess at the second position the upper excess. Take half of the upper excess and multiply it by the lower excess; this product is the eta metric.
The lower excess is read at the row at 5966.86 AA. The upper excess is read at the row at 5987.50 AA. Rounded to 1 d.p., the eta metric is 1.0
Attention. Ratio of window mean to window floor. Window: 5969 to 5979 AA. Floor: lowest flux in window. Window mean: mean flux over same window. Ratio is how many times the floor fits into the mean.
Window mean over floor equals 1.10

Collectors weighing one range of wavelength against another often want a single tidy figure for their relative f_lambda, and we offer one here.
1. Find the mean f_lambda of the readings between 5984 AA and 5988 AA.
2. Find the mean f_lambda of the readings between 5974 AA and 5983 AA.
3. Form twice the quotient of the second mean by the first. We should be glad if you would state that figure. 1.87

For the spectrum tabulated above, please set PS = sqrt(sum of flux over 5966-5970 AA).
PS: 3.90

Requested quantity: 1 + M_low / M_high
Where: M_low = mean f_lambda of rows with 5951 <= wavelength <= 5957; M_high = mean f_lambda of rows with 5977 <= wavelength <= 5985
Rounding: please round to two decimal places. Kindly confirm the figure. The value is 2.03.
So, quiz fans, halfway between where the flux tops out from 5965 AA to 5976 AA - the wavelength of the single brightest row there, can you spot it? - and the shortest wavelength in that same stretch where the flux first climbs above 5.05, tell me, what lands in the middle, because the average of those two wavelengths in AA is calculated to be 5965.5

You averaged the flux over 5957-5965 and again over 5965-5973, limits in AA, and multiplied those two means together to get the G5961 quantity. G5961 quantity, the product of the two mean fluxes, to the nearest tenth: 27.6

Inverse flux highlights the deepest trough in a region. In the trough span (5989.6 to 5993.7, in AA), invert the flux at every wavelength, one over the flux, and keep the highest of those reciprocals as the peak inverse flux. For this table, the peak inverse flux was 0.251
